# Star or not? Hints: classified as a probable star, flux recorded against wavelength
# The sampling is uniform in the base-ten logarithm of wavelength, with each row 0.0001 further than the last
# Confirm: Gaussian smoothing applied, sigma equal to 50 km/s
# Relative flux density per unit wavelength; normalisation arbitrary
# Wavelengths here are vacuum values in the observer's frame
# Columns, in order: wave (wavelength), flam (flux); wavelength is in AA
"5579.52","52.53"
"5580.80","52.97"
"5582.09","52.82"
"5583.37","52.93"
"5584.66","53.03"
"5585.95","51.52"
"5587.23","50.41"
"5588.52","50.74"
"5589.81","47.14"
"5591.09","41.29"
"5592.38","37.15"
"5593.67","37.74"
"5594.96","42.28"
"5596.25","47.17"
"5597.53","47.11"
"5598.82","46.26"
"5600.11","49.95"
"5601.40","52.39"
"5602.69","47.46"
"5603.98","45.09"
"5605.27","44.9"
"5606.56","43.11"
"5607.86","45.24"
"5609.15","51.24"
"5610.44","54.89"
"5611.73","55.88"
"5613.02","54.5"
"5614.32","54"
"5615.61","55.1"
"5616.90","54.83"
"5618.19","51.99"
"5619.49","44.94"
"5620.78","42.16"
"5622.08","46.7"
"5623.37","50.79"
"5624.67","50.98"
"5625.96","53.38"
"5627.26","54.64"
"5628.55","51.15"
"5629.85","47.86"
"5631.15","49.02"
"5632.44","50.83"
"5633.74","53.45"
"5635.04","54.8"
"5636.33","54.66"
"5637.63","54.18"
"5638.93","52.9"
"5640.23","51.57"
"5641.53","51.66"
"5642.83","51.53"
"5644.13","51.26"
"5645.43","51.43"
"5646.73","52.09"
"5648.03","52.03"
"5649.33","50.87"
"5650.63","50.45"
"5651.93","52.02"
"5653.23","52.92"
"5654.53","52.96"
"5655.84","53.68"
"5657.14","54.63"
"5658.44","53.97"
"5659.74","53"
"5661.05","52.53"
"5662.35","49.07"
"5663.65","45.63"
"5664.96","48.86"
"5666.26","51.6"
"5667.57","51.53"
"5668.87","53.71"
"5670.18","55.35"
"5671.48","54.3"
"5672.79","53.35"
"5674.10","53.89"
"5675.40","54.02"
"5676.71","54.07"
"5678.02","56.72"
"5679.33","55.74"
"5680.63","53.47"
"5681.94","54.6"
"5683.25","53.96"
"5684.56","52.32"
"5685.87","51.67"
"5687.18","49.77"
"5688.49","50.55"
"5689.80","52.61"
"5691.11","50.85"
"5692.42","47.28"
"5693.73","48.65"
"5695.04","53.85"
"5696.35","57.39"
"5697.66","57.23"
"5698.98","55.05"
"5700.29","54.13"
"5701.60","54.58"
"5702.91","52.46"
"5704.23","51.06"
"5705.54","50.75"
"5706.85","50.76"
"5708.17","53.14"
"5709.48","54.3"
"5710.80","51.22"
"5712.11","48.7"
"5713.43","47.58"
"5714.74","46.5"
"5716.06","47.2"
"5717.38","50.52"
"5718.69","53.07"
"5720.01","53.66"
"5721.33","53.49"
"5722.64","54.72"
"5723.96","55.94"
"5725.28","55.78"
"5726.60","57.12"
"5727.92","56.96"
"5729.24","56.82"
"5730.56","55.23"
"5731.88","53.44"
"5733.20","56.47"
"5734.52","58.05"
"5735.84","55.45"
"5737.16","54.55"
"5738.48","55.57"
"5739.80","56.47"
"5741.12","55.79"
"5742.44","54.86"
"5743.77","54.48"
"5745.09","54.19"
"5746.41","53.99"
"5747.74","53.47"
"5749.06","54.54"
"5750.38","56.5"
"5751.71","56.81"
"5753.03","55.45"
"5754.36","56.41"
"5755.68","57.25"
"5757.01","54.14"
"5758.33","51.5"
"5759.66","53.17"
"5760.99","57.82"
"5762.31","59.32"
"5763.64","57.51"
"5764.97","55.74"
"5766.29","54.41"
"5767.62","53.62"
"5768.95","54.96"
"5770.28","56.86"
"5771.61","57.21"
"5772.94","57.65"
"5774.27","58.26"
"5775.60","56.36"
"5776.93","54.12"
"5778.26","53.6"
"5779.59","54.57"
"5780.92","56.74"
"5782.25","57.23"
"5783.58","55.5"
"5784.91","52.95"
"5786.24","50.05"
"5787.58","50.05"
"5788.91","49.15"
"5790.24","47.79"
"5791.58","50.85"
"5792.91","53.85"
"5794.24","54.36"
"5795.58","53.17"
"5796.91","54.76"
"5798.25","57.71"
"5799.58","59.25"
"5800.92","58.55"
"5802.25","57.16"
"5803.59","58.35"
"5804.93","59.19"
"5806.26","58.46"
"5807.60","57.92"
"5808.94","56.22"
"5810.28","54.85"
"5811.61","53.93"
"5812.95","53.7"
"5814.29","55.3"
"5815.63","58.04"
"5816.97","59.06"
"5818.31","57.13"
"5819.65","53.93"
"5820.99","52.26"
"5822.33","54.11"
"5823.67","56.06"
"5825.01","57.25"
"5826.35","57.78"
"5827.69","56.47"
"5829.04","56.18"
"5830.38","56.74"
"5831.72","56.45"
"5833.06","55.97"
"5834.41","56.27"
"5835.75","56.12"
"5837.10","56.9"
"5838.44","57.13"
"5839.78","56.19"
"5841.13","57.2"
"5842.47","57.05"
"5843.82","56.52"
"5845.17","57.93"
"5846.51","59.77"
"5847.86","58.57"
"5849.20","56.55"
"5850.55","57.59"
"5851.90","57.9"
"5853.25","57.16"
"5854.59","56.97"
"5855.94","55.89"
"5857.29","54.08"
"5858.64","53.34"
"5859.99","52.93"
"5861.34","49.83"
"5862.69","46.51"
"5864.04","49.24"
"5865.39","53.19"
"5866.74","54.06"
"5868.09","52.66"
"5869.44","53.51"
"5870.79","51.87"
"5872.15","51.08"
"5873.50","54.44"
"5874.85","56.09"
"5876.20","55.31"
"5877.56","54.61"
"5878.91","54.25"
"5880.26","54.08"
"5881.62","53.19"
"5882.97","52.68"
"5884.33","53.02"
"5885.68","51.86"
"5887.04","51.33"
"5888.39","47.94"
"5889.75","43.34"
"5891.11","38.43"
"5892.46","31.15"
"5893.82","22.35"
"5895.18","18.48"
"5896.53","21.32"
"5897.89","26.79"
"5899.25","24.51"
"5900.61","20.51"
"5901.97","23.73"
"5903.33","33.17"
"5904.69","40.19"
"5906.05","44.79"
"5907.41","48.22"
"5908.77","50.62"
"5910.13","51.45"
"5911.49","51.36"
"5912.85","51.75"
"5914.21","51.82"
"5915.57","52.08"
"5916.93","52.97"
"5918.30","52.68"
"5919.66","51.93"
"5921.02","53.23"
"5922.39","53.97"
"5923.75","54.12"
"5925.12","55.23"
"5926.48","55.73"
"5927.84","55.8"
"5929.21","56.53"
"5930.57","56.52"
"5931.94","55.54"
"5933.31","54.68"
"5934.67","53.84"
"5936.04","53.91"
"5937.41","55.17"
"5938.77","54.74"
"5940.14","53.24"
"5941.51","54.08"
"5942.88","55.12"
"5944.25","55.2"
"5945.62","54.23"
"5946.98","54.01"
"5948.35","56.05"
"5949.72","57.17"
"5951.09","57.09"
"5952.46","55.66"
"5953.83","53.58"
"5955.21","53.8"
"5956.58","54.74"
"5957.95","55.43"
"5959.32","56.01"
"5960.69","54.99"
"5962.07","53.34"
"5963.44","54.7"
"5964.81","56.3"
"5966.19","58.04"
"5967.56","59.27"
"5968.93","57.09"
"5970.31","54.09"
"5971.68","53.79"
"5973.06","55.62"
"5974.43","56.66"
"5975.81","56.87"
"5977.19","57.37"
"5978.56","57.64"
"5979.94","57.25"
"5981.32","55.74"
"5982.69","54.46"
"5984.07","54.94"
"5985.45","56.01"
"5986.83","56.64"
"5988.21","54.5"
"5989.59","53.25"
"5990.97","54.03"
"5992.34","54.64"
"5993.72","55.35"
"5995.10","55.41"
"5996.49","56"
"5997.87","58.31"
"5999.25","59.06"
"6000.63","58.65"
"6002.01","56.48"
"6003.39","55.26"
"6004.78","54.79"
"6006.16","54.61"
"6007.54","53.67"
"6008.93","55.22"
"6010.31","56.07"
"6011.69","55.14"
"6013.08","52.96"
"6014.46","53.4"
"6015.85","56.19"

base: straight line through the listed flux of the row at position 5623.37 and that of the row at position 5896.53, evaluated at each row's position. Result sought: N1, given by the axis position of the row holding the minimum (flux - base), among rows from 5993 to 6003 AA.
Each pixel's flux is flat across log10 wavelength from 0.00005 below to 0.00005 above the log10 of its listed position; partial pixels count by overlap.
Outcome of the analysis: 5993.72 AA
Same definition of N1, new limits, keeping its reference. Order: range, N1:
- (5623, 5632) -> 5629.85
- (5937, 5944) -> 5940.14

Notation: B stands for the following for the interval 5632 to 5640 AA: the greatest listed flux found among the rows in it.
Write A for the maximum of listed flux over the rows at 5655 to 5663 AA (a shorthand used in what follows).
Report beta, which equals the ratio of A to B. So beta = 1.00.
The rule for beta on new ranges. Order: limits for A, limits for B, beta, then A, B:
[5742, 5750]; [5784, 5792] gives 1.04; 54.86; 52.95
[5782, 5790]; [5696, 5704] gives 1.00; 57.23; 57.39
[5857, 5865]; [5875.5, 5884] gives 0.98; 54.08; 55.31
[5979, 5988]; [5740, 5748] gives 1.03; 57.25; 55.79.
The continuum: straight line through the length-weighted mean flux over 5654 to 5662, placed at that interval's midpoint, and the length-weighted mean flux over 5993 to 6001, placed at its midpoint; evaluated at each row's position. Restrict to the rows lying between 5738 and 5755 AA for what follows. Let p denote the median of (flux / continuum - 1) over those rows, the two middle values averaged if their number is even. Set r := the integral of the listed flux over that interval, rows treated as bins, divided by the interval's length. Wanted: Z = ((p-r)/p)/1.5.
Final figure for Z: -1791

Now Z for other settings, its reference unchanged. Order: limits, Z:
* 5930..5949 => 1255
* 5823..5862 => -1576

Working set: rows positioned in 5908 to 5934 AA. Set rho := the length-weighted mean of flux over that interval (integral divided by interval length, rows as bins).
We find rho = 53.6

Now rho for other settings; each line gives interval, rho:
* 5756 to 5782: 55.7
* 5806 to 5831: 56.0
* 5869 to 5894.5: 48.9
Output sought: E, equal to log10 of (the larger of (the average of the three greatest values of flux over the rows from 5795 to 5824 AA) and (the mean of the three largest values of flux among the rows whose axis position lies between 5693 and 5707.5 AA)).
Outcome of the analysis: 1.77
